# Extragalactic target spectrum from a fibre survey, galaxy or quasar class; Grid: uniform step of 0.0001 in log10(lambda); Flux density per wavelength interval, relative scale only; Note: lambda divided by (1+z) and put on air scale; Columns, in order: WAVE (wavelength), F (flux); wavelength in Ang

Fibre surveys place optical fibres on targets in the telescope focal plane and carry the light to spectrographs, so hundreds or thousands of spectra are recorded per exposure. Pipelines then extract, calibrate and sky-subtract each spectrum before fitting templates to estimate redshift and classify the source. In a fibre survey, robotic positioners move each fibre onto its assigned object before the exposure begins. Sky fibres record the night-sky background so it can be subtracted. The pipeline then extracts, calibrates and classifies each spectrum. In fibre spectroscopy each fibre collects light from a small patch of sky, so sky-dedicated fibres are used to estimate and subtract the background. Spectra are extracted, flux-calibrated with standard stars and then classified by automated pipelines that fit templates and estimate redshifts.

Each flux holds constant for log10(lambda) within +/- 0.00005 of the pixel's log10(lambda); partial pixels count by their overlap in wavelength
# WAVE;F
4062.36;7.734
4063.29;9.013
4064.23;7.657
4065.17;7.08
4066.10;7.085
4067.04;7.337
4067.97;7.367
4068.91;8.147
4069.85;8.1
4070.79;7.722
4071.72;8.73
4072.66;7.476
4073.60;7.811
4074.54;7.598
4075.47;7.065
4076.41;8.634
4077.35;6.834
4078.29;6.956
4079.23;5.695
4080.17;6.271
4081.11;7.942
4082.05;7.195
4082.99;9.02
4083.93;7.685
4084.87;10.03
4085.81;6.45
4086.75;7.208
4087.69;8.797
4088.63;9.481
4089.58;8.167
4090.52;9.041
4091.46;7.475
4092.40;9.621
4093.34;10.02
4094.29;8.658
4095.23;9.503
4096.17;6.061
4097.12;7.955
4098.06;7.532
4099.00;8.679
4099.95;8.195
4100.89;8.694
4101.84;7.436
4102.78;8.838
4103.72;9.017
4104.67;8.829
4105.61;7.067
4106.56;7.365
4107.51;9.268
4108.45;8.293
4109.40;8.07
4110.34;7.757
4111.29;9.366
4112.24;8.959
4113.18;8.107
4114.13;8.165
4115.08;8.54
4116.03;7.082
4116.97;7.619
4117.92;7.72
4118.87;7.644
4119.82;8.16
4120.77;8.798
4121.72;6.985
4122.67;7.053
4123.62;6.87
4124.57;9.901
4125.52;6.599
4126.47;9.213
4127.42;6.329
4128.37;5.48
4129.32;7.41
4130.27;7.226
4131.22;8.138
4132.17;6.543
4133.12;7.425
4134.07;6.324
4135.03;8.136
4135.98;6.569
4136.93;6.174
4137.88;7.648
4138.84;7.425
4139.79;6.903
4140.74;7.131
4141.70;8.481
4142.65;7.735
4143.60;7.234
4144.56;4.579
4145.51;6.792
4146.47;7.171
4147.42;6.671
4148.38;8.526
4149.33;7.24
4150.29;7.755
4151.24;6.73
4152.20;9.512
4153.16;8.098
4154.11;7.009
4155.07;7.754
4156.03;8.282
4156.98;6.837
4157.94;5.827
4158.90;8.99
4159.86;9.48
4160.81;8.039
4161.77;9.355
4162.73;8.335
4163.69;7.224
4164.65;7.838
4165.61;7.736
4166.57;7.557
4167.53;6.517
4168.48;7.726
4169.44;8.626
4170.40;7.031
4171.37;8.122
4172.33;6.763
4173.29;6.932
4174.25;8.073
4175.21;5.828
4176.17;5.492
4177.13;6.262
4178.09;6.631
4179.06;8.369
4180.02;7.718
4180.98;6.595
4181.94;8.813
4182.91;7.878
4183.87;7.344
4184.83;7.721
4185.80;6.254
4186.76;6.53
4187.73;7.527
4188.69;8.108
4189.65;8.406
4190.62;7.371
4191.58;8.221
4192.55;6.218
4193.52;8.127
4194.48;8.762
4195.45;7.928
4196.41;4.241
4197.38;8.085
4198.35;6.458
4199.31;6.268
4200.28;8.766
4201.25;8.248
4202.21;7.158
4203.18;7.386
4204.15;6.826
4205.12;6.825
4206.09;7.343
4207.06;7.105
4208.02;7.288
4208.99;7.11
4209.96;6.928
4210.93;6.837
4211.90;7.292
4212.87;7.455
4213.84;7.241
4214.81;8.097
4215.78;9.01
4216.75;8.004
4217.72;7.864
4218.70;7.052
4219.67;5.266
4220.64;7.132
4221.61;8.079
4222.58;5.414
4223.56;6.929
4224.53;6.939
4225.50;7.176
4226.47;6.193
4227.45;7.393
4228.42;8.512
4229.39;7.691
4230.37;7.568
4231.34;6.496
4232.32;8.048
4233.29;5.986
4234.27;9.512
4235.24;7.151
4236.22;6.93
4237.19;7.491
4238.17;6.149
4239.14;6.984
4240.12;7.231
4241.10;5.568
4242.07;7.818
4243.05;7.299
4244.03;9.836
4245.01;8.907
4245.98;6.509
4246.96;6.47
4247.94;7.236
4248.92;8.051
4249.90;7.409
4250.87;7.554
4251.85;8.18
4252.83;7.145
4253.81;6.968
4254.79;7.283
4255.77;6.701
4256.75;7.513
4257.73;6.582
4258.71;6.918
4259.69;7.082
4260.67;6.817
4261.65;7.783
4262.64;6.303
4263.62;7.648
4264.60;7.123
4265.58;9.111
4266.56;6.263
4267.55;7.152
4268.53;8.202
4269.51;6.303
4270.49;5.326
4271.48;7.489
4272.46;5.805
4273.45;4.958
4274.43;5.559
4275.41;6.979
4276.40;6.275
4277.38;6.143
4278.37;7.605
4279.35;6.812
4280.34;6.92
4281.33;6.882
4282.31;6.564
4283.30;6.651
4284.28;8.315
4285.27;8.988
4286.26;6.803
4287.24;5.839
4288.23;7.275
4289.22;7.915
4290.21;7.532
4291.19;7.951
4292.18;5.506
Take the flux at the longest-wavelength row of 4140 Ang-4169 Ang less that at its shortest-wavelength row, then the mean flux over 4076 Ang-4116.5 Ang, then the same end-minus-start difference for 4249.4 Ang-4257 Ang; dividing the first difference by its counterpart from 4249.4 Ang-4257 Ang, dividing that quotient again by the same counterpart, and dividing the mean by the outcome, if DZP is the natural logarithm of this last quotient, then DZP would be -1.9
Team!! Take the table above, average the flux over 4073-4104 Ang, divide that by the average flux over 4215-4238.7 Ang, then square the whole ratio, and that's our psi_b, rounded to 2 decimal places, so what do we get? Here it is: 1.23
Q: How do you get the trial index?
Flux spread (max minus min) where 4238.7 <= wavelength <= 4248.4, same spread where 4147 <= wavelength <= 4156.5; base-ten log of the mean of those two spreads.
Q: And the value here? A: 0.55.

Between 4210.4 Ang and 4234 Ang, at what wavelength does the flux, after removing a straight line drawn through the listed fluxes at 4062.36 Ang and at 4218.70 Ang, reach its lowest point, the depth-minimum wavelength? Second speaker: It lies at 4219.67 Ang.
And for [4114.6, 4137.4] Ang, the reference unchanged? 4128.37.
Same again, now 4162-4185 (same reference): 4176.17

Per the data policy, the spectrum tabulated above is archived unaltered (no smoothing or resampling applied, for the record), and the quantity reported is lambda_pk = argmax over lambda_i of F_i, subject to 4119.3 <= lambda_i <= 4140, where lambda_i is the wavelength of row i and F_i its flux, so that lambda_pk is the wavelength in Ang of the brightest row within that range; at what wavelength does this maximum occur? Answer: 4124.57 Ang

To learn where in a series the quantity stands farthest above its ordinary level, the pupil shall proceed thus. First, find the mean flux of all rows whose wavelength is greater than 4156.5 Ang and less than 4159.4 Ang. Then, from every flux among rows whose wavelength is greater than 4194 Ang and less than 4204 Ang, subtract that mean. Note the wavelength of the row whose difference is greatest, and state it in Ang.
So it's 4200.28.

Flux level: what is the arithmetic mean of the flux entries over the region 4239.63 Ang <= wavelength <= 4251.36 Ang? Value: 7.49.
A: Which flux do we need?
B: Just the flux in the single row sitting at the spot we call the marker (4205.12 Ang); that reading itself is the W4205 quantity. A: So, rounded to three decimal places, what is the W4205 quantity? 6.825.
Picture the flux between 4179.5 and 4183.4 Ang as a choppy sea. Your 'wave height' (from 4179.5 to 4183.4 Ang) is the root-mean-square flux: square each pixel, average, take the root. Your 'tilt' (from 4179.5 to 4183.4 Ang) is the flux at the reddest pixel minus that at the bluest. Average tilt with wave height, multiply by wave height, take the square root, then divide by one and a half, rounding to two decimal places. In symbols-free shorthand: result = 3.71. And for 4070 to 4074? 3.77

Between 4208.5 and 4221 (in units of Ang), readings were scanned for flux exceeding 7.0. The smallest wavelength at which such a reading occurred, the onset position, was 4208.99 Ang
